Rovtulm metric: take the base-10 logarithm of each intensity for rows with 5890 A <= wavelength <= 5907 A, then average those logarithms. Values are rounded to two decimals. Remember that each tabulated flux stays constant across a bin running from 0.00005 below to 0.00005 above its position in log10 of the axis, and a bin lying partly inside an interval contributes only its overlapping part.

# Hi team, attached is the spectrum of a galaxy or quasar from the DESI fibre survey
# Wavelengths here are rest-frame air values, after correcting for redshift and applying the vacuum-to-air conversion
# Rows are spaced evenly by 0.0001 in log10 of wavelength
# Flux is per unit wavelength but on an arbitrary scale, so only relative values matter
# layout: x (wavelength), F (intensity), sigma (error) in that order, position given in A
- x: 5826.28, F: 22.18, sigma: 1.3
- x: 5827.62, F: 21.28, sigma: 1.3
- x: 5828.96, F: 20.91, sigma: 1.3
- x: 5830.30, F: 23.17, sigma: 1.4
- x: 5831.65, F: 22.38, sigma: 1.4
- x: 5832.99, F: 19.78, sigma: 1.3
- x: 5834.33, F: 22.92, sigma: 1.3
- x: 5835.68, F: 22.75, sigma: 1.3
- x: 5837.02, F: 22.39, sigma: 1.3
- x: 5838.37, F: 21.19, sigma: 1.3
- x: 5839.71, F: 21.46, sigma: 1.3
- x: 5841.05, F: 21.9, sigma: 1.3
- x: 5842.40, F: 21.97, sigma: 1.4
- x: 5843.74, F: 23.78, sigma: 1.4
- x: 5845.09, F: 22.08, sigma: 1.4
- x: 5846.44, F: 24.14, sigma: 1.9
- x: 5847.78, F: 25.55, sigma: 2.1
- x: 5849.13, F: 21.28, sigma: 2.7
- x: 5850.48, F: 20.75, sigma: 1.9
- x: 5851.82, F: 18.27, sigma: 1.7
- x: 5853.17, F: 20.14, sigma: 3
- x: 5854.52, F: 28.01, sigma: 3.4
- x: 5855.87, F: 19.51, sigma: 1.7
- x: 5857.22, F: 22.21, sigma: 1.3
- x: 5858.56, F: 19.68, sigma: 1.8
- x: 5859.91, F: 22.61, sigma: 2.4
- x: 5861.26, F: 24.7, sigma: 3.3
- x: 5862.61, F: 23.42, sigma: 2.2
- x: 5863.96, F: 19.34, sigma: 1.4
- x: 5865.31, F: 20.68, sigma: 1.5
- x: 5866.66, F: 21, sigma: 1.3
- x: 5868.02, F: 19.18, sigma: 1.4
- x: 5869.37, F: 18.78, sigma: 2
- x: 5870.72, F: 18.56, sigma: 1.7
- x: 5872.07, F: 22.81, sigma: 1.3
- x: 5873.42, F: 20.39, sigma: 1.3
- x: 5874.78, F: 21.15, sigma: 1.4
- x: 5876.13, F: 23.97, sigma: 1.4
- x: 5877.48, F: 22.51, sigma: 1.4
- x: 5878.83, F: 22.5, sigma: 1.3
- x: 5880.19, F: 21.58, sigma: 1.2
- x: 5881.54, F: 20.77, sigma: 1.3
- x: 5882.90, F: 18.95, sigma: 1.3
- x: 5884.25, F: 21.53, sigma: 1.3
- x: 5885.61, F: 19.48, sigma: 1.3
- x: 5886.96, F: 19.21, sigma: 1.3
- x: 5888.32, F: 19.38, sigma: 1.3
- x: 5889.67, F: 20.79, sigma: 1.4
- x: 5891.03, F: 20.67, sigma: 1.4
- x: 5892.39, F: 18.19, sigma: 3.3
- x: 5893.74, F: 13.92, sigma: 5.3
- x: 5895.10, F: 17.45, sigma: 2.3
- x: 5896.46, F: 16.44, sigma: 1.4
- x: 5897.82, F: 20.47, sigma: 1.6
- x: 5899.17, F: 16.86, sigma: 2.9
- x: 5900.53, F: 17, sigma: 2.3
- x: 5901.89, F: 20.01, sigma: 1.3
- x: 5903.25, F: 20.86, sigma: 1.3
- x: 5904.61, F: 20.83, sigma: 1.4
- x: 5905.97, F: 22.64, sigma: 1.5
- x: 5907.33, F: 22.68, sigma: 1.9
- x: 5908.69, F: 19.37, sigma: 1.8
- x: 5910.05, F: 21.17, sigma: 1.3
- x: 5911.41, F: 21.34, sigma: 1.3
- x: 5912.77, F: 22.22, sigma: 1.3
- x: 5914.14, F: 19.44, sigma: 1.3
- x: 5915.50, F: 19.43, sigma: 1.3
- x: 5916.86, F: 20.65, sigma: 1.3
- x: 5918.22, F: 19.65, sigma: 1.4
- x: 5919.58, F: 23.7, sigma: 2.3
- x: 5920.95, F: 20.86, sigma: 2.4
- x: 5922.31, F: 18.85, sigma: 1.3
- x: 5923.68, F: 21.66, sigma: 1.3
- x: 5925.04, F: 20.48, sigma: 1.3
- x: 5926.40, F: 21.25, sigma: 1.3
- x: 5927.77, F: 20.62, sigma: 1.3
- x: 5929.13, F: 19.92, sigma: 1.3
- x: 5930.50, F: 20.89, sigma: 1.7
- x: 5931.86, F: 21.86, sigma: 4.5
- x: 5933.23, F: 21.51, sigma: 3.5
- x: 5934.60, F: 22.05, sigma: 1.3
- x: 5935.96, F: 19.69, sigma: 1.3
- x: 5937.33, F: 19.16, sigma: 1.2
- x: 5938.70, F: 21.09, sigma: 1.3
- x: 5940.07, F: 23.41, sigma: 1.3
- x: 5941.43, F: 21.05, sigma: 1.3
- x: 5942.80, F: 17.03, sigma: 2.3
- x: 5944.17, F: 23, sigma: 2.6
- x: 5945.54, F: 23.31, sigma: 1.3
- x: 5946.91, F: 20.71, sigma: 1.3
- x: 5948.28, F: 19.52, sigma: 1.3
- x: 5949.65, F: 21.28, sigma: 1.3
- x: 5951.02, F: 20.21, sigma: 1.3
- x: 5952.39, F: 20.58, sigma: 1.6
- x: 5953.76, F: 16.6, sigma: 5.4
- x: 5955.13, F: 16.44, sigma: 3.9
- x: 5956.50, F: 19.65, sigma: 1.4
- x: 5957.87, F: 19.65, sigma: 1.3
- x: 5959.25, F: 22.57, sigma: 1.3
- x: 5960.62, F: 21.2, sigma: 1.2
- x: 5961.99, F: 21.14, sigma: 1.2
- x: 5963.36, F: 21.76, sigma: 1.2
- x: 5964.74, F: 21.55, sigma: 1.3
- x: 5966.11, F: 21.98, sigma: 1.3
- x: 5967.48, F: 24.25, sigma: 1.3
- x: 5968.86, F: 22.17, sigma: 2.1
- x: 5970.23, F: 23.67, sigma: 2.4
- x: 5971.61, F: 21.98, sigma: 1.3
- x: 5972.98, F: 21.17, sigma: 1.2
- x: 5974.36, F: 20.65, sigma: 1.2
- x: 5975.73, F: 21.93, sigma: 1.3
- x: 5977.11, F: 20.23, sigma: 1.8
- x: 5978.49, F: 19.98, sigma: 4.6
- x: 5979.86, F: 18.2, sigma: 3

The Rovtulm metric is 1.27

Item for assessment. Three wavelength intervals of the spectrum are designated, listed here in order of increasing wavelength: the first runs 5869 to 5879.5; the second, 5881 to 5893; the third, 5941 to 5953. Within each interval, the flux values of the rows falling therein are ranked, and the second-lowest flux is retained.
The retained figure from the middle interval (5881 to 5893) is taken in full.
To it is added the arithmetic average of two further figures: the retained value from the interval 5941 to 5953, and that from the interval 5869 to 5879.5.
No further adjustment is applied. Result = 38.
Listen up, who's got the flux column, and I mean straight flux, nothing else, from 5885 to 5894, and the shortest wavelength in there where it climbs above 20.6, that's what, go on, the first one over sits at 5889.67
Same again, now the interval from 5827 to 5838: 5827.62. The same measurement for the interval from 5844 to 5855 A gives 5845.09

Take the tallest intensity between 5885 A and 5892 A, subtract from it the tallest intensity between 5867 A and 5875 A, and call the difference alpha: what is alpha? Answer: -2.0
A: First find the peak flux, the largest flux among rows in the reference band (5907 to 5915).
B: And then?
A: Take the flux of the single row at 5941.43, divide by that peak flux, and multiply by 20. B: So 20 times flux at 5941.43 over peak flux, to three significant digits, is 18.6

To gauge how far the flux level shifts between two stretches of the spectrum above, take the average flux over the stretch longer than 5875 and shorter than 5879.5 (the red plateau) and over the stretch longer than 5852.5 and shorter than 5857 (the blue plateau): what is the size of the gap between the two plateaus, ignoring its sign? 0.4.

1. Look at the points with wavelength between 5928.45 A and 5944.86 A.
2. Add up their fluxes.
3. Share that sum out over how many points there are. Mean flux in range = 20.9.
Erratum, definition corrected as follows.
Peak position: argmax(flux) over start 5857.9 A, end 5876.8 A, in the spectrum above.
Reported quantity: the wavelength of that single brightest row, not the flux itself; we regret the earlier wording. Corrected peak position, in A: 5861.26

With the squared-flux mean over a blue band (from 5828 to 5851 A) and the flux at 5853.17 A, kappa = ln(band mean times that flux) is 9.21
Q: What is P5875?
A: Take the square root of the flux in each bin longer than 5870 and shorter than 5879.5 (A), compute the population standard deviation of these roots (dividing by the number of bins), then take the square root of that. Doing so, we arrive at 0.43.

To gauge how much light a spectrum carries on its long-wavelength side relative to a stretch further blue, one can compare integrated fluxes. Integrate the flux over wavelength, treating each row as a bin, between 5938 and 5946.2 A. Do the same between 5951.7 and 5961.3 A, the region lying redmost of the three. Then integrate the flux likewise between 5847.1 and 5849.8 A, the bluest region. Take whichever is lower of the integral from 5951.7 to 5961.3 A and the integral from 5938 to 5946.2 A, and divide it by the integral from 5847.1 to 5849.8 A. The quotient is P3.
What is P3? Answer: 2.8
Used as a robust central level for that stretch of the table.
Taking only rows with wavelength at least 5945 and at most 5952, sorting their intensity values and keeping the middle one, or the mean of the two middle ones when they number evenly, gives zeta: 20.7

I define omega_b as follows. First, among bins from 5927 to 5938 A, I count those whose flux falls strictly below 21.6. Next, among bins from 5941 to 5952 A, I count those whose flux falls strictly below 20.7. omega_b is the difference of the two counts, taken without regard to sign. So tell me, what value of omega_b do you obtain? 3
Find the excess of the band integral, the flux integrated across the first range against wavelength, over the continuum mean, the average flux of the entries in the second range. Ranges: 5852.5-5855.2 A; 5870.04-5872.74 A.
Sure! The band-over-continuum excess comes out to 44.2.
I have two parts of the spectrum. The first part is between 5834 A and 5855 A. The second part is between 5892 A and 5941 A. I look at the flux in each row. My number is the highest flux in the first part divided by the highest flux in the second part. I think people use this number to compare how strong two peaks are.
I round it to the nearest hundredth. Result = 1.18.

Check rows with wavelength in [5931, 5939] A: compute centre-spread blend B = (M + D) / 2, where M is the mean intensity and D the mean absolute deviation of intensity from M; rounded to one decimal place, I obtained 10.9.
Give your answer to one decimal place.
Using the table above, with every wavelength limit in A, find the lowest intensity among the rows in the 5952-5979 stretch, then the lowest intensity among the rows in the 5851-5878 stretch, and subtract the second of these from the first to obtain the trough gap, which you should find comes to -1.8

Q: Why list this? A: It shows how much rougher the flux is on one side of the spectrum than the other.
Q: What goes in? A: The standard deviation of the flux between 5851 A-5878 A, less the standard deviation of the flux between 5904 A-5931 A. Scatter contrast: 1.2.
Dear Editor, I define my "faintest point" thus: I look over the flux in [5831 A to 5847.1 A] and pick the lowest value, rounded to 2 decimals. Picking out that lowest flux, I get 19.78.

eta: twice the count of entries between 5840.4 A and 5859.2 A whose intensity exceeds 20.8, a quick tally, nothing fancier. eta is 18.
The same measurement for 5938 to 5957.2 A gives 12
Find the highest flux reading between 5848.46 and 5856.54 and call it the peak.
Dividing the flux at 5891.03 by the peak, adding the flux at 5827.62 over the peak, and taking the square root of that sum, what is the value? 1.22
